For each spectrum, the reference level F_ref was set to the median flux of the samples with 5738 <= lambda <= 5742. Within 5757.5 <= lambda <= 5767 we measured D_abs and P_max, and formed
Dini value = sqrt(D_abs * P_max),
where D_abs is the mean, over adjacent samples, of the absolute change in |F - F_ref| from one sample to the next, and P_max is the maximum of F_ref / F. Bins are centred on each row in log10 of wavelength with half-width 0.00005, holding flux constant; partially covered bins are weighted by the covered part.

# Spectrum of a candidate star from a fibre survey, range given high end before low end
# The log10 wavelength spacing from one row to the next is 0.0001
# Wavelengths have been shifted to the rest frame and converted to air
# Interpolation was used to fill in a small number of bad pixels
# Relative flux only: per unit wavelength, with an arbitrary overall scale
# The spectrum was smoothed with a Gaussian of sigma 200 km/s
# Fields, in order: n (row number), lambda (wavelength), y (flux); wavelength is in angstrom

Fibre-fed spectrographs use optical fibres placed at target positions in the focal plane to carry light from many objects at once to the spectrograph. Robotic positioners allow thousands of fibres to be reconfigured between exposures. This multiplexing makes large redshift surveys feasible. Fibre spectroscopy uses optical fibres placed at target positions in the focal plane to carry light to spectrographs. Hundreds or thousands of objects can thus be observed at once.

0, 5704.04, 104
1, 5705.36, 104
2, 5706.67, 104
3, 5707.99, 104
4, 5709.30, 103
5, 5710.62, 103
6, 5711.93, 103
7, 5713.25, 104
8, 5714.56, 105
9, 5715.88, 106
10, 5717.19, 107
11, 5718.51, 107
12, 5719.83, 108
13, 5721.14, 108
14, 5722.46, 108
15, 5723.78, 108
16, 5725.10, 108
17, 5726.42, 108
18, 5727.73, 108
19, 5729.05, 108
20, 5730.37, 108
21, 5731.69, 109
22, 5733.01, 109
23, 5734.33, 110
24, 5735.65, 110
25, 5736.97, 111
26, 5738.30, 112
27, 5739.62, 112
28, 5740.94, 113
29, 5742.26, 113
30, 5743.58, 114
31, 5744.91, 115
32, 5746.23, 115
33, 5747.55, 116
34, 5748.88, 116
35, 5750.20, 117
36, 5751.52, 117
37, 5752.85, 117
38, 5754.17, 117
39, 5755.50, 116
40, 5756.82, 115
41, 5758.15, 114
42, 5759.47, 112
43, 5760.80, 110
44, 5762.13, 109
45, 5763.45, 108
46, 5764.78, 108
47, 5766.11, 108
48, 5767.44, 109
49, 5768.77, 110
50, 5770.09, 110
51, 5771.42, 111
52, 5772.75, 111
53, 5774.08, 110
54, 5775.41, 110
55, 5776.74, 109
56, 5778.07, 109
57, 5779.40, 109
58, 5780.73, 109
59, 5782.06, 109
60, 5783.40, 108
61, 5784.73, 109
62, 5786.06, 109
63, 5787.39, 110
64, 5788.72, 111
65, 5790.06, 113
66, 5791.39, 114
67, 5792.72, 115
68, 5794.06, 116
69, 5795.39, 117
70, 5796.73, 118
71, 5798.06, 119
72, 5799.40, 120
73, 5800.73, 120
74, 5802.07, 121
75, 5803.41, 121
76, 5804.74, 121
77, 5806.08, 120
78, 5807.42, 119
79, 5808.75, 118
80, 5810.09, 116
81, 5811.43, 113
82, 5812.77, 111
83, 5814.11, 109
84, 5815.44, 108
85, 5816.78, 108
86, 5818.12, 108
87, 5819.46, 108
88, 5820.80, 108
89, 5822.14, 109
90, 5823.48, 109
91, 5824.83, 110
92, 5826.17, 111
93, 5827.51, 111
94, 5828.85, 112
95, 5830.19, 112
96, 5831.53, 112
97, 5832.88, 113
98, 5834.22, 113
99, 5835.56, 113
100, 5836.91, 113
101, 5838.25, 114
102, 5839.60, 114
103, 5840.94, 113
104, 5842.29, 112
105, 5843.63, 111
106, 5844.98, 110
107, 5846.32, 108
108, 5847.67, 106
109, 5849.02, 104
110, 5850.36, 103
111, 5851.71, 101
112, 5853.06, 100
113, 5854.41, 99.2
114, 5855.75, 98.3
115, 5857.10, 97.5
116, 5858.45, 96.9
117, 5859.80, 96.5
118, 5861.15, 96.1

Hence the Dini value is 1.02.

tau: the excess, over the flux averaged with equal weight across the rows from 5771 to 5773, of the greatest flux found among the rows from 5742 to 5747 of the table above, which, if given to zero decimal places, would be 4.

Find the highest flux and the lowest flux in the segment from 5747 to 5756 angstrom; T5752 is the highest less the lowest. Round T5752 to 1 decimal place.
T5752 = 1.0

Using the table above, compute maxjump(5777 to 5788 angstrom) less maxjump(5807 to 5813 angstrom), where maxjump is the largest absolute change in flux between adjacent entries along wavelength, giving -2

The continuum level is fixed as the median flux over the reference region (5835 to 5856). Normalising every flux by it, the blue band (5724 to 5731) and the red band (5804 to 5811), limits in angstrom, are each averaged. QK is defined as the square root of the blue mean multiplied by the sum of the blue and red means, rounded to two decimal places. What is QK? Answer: 1.44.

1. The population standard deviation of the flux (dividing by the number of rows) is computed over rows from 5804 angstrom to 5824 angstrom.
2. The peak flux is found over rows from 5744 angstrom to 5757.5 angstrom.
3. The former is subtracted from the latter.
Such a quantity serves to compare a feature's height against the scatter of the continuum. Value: 112.1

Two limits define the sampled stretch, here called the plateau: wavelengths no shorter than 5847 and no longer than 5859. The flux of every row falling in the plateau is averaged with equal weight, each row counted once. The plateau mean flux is 100.7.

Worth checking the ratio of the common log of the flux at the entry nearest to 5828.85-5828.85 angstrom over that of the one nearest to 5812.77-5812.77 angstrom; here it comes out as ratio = 1.00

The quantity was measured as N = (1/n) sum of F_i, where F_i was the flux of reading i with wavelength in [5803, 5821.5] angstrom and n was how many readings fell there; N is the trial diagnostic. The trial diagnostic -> 113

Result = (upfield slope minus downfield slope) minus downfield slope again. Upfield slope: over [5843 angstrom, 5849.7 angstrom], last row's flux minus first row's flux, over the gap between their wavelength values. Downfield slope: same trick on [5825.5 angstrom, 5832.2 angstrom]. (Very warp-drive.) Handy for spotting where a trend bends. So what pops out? -1.67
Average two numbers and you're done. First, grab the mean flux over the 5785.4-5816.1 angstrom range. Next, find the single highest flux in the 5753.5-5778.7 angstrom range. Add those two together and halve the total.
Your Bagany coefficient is 116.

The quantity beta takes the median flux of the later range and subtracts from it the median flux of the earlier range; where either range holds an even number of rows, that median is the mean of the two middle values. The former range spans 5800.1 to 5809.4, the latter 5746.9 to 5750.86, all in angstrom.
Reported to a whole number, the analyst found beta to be 4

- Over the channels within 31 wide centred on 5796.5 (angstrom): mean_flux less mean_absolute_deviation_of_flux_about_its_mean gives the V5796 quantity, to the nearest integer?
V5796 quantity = 112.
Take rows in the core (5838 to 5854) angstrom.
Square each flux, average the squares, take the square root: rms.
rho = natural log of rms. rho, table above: 4.68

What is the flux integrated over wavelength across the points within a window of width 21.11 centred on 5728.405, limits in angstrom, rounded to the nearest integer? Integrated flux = 2295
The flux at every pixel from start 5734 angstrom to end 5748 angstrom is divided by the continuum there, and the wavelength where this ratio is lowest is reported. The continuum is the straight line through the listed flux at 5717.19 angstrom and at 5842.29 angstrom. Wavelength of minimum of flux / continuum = 5735.65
